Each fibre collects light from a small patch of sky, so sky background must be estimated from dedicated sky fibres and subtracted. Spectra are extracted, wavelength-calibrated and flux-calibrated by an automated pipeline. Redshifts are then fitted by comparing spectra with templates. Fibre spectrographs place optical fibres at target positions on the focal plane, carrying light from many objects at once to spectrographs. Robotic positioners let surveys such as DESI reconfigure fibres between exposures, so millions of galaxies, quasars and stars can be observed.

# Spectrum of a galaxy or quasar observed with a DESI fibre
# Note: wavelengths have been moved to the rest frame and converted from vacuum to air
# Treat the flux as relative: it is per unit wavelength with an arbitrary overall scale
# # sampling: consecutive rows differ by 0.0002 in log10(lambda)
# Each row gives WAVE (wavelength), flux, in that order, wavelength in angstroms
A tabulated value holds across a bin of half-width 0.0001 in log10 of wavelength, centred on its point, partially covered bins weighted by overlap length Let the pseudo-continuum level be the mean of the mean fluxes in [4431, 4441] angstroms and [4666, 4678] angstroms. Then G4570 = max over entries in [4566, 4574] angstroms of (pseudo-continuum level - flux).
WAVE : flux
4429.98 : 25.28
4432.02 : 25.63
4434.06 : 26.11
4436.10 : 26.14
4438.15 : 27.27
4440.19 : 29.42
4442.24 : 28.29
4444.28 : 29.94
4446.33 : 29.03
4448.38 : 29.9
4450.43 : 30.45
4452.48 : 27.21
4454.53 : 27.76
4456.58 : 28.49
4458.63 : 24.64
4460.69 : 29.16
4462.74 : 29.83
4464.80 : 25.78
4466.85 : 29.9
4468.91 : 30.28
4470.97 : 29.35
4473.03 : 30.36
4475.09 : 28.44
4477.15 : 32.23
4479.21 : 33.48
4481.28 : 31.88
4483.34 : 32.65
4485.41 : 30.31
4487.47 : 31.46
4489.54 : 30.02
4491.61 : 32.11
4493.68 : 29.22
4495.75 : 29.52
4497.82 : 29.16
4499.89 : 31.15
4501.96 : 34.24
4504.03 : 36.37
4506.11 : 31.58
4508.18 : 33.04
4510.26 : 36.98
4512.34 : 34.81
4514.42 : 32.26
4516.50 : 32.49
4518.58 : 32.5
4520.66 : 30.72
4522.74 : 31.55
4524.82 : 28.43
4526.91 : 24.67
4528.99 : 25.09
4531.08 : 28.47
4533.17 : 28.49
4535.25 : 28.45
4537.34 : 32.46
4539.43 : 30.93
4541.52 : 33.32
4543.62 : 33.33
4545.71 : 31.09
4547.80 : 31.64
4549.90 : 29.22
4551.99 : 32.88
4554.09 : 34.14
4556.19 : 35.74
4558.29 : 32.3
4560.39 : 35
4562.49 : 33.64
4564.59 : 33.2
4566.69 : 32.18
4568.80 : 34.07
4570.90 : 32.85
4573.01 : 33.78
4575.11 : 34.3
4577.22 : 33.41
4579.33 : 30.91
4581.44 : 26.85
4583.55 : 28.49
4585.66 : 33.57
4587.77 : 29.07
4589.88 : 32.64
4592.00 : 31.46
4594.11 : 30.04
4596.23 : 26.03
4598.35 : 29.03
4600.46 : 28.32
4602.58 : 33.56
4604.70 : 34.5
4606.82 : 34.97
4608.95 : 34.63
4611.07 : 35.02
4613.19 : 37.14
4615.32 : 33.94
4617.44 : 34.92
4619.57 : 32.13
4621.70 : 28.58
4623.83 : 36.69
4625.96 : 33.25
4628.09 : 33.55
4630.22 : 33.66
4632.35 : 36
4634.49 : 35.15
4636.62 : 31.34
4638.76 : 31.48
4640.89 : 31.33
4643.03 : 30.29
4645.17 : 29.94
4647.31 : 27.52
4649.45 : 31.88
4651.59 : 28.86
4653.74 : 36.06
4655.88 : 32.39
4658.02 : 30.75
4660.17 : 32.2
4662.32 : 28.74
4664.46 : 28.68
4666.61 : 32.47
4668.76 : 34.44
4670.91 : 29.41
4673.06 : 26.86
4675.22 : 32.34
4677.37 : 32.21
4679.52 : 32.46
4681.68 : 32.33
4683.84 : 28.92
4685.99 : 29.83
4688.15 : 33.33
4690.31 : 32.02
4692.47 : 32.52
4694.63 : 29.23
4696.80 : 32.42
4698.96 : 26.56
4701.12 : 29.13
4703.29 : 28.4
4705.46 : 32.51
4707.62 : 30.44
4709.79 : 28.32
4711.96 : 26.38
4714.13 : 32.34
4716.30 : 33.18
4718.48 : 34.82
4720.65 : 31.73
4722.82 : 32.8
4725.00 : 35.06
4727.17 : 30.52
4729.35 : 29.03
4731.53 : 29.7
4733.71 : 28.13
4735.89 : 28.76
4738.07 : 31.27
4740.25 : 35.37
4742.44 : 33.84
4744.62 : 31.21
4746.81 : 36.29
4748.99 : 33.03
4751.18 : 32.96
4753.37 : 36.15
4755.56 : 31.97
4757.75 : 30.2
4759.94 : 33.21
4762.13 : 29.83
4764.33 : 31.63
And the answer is -3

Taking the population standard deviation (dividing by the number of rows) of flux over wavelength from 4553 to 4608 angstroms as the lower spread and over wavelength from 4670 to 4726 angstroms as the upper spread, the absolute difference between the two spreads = 0.22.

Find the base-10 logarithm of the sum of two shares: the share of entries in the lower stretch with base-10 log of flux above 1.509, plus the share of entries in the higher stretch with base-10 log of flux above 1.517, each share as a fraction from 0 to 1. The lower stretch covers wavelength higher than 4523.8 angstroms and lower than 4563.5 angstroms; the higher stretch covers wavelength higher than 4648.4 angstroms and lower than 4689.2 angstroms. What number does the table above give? -0.20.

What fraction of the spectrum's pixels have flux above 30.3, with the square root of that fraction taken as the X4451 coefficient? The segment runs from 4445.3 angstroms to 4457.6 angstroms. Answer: 0.41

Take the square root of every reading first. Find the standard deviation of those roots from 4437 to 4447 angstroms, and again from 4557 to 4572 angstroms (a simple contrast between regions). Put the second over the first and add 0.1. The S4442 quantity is 1.0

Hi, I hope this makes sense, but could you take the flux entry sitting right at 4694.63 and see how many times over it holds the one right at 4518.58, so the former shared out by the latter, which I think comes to 0.90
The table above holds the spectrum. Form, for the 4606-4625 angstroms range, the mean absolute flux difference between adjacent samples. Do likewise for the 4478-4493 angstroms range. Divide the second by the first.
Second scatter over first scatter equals 0.58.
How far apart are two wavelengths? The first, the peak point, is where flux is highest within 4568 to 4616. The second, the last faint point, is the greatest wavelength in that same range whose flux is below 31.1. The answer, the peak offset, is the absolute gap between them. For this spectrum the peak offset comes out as 12.7 angstroms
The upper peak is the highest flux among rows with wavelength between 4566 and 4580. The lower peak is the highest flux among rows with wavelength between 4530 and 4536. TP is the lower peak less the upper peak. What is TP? -5.8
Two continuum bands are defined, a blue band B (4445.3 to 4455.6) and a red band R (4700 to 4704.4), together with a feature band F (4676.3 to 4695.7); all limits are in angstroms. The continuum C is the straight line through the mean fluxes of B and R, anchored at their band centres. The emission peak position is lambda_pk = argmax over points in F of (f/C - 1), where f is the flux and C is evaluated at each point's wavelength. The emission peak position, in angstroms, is 4688.15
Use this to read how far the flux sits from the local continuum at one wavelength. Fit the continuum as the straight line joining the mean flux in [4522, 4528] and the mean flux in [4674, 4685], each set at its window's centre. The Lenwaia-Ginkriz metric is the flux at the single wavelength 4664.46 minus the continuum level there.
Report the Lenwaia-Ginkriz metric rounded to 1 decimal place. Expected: -2.6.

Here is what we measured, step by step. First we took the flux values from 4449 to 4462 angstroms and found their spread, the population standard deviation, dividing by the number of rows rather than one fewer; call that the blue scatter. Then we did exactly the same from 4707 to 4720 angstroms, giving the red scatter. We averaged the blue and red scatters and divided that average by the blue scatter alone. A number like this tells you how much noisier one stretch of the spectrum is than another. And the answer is 1.30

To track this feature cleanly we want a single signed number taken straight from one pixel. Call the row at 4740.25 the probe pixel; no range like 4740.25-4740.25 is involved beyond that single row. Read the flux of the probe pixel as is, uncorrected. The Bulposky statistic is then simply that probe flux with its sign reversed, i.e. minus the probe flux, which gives -35.4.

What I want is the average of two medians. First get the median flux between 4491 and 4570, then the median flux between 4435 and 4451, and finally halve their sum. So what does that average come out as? 30.7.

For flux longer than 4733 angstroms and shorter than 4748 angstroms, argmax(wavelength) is 4746.81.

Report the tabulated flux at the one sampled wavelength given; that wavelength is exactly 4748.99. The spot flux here 33.03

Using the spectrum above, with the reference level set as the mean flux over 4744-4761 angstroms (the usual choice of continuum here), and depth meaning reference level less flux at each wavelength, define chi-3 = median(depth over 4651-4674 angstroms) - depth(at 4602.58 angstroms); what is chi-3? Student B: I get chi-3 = 2.8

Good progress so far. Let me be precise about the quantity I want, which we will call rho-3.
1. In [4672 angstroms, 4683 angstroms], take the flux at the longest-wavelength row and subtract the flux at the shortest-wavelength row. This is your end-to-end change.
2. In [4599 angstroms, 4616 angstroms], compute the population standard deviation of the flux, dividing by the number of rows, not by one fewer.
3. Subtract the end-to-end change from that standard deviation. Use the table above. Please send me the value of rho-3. -3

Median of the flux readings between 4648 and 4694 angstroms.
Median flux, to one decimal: 32.2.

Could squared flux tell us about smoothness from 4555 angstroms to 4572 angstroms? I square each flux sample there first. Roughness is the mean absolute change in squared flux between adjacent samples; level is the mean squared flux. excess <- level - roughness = 1016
